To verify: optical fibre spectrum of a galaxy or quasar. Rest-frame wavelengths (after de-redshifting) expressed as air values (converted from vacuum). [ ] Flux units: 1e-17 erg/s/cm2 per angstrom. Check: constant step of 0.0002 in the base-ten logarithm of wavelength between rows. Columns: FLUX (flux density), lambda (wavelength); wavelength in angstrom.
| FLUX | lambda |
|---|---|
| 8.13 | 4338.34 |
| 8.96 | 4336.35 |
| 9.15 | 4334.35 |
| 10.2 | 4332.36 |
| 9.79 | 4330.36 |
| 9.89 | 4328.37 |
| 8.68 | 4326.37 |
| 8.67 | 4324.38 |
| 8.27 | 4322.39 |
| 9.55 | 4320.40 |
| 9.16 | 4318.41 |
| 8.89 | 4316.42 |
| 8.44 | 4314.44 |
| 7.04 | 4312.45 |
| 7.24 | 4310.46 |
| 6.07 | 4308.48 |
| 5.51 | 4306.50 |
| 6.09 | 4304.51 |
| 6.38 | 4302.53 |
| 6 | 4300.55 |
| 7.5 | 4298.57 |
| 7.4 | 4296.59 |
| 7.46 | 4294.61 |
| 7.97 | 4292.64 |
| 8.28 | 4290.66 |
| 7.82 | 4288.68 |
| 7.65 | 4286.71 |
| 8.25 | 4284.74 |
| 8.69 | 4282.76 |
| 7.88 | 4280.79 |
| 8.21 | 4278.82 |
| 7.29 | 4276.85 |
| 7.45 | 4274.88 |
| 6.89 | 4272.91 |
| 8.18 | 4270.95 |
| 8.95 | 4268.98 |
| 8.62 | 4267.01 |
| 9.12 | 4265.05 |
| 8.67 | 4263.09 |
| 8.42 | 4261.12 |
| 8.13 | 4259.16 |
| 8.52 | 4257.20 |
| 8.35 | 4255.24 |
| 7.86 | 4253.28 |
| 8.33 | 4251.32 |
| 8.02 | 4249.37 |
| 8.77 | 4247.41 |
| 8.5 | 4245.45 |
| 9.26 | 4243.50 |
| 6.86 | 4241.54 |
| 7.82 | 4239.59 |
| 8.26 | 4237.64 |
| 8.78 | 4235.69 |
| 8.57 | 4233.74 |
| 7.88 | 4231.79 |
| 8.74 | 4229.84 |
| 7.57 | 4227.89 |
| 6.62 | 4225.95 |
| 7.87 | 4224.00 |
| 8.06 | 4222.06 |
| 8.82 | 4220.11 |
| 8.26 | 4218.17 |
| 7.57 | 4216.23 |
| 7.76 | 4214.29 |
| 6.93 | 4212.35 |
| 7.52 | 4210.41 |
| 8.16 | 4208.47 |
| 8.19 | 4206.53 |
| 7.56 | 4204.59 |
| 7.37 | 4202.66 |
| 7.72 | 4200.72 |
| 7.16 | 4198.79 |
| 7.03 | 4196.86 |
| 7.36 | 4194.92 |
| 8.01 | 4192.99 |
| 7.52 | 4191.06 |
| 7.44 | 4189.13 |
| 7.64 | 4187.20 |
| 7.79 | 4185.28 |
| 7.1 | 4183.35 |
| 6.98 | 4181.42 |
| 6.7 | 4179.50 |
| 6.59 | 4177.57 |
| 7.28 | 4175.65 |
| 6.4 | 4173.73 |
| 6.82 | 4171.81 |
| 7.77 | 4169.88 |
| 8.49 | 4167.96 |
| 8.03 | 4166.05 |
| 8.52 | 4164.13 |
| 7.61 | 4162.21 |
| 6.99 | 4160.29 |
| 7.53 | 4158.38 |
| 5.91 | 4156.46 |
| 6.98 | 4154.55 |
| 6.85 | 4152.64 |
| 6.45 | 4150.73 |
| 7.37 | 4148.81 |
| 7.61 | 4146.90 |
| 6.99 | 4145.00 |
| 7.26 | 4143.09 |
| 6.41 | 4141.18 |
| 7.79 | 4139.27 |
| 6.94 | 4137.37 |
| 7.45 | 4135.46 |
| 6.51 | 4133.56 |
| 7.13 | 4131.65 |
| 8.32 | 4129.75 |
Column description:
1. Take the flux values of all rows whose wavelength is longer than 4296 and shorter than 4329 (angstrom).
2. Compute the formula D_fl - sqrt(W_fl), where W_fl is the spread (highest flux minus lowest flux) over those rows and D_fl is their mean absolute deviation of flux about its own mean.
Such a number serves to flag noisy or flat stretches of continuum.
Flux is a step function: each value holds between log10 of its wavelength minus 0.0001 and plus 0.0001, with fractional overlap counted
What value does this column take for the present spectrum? -0.92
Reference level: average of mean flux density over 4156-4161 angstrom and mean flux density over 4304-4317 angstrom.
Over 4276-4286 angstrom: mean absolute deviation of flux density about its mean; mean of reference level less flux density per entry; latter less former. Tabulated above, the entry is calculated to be -1.5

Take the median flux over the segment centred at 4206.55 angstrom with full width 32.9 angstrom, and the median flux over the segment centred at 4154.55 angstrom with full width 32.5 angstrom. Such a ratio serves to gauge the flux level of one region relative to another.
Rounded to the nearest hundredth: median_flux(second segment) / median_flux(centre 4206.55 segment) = 0.97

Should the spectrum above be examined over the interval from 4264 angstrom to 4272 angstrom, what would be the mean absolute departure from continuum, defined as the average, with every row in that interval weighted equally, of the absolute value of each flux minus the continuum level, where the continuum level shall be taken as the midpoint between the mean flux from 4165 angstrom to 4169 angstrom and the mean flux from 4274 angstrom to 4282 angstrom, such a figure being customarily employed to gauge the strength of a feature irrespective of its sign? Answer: 0.7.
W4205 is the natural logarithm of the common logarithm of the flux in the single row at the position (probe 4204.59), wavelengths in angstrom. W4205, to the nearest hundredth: -0.13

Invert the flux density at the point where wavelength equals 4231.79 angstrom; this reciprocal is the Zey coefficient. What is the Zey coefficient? 0.127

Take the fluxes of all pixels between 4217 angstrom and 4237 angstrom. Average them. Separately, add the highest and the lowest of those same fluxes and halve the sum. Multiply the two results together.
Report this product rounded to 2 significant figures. 63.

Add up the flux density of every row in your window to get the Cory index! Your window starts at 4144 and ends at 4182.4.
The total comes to 144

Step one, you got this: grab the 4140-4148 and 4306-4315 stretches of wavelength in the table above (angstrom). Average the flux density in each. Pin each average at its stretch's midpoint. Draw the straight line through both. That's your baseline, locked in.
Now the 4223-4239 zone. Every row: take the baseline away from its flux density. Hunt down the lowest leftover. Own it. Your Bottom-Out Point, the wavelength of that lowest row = 4225.95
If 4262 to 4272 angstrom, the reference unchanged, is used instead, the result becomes 4270.95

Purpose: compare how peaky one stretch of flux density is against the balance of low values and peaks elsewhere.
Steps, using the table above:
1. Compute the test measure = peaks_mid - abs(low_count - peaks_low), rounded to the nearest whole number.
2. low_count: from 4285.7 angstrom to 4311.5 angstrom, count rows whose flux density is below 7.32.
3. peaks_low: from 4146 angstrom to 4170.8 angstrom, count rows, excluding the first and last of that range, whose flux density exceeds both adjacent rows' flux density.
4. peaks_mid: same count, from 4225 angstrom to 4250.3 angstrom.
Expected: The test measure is 2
